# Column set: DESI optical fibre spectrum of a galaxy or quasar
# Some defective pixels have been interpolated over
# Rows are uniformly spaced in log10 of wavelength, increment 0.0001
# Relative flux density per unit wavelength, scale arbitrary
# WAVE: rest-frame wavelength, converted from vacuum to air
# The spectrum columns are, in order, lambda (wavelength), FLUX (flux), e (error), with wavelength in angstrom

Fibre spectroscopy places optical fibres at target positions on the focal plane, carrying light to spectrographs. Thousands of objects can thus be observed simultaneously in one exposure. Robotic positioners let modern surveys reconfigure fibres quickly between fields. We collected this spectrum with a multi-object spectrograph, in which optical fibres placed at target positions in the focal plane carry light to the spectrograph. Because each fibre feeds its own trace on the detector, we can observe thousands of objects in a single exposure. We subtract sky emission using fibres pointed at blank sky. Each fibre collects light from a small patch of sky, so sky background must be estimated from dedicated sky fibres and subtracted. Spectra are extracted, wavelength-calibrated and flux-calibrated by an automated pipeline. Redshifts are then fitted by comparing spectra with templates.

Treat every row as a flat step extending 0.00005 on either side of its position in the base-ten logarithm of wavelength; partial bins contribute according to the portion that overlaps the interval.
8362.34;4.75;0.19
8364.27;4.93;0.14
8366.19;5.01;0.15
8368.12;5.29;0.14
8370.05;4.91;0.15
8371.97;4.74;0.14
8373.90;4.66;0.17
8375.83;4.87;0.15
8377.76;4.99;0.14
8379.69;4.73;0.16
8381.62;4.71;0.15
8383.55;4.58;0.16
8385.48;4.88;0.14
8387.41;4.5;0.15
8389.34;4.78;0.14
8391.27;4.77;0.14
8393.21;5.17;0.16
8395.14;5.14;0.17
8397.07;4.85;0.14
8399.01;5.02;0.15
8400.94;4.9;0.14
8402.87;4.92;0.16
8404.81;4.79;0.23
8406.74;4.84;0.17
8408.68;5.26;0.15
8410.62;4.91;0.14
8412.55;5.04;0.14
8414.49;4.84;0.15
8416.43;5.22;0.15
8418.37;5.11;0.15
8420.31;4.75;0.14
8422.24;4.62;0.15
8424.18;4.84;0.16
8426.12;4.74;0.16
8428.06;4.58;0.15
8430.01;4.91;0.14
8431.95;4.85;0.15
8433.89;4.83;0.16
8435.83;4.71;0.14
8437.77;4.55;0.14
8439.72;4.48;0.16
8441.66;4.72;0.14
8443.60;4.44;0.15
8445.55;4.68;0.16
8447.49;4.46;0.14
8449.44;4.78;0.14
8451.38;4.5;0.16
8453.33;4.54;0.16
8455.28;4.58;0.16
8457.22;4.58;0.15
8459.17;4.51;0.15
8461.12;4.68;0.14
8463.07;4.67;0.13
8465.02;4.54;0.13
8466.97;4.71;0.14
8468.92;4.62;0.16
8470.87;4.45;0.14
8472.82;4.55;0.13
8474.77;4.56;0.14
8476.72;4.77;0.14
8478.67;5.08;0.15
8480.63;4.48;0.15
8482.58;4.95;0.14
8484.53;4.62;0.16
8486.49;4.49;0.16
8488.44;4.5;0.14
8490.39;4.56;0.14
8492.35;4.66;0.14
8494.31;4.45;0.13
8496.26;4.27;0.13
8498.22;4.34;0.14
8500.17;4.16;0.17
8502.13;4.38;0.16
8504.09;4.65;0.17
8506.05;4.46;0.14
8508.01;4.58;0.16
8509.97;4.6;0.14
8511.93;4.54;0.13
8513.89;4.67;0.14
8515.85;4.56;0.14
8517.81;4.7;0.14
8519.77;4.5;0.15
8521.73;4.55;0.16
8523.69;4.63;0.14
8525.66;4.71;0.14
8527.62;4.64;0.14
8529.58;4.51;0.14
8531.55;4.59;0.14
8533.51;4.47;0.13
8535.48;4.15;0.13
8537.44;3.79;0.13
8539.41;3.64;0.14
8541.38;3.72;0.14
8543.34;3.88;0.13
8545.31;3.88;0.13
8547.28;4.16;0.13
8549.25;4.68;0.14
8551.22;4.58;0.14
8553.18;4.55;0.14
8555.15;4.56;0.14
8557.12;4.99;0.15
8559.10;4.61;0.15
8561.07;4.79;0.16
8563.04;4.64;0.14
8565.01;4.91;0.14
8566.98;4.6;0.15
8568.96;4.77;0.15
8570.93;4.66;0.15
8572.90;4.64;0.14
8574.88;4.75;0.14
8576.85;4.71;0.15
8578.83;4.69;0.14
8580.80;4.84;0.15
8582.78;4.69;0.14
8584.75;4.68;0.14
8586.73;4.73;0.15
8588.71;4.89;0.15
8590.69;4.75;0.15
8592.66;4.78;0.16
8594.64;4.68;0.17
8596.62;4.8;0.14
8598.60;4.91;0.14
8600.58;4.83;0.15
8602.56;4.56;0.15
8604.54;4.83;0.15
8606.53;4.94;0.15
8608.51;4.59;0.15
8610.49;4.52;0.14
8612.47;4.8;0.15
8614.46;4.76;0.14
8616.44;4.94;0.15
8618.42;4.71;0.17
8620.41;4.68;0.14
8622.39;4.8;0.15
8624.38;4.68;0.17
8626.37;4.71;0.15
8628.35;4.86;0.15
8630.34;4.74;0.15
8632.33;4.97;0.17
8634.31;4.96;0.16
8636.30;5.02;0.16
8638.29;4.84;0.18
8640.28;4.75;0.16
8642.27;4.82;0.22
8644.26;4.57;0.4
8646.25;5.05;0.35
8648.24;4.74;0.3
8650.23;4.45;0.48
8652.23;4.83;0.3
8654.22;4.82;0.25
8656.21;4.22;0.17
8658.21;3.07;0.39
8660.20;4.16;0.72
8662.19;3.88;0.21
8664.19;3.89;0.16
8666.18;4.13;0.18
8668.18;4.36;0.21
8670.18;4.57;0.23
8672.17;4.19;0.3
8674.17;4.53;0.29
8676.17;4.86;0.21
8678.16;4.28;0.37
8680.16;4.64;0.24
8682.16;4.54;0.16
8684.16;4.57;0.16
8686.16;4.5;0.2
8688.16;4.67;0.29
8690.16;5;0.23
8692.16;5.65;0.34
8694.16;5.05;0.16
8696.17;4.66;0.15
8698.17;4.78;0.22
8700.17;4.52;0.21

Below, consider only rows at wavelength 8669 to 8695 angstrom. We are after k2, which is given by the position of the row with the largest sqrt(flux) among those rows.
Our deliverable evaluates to 8692.16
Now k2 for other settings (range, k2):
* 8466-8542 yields 8478.67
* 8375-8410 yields 8408.68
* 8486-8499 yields 8492.35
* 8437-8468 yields 8449.44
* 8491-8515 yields 8513.89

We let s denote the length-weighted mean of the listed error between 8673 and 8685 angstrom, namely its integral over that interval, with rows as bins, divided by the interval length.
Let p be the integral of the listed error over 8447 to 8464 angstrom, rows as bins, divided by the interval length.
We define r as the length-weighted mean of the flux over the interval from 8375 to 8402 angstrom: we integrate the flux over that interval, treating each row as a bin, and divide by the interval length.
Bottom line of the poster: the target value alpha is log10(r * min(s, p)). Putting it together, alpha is -0.144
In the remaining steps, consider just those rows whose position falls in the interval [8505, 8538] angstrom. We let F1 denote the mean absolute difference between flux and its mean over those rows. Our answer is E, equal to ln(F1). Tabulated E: -1.98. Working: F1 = 0.138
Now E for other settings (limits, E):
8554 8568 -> -1.94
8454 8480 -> -2.20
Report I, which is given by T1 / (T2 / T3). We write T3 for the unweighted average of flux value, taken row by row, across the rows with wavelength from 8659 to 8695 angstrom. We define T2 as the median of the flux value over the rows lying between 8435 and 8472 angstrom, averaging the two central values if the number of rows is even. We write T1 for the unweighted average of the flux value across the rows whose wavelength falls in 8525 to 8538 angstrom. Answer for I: 4.36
